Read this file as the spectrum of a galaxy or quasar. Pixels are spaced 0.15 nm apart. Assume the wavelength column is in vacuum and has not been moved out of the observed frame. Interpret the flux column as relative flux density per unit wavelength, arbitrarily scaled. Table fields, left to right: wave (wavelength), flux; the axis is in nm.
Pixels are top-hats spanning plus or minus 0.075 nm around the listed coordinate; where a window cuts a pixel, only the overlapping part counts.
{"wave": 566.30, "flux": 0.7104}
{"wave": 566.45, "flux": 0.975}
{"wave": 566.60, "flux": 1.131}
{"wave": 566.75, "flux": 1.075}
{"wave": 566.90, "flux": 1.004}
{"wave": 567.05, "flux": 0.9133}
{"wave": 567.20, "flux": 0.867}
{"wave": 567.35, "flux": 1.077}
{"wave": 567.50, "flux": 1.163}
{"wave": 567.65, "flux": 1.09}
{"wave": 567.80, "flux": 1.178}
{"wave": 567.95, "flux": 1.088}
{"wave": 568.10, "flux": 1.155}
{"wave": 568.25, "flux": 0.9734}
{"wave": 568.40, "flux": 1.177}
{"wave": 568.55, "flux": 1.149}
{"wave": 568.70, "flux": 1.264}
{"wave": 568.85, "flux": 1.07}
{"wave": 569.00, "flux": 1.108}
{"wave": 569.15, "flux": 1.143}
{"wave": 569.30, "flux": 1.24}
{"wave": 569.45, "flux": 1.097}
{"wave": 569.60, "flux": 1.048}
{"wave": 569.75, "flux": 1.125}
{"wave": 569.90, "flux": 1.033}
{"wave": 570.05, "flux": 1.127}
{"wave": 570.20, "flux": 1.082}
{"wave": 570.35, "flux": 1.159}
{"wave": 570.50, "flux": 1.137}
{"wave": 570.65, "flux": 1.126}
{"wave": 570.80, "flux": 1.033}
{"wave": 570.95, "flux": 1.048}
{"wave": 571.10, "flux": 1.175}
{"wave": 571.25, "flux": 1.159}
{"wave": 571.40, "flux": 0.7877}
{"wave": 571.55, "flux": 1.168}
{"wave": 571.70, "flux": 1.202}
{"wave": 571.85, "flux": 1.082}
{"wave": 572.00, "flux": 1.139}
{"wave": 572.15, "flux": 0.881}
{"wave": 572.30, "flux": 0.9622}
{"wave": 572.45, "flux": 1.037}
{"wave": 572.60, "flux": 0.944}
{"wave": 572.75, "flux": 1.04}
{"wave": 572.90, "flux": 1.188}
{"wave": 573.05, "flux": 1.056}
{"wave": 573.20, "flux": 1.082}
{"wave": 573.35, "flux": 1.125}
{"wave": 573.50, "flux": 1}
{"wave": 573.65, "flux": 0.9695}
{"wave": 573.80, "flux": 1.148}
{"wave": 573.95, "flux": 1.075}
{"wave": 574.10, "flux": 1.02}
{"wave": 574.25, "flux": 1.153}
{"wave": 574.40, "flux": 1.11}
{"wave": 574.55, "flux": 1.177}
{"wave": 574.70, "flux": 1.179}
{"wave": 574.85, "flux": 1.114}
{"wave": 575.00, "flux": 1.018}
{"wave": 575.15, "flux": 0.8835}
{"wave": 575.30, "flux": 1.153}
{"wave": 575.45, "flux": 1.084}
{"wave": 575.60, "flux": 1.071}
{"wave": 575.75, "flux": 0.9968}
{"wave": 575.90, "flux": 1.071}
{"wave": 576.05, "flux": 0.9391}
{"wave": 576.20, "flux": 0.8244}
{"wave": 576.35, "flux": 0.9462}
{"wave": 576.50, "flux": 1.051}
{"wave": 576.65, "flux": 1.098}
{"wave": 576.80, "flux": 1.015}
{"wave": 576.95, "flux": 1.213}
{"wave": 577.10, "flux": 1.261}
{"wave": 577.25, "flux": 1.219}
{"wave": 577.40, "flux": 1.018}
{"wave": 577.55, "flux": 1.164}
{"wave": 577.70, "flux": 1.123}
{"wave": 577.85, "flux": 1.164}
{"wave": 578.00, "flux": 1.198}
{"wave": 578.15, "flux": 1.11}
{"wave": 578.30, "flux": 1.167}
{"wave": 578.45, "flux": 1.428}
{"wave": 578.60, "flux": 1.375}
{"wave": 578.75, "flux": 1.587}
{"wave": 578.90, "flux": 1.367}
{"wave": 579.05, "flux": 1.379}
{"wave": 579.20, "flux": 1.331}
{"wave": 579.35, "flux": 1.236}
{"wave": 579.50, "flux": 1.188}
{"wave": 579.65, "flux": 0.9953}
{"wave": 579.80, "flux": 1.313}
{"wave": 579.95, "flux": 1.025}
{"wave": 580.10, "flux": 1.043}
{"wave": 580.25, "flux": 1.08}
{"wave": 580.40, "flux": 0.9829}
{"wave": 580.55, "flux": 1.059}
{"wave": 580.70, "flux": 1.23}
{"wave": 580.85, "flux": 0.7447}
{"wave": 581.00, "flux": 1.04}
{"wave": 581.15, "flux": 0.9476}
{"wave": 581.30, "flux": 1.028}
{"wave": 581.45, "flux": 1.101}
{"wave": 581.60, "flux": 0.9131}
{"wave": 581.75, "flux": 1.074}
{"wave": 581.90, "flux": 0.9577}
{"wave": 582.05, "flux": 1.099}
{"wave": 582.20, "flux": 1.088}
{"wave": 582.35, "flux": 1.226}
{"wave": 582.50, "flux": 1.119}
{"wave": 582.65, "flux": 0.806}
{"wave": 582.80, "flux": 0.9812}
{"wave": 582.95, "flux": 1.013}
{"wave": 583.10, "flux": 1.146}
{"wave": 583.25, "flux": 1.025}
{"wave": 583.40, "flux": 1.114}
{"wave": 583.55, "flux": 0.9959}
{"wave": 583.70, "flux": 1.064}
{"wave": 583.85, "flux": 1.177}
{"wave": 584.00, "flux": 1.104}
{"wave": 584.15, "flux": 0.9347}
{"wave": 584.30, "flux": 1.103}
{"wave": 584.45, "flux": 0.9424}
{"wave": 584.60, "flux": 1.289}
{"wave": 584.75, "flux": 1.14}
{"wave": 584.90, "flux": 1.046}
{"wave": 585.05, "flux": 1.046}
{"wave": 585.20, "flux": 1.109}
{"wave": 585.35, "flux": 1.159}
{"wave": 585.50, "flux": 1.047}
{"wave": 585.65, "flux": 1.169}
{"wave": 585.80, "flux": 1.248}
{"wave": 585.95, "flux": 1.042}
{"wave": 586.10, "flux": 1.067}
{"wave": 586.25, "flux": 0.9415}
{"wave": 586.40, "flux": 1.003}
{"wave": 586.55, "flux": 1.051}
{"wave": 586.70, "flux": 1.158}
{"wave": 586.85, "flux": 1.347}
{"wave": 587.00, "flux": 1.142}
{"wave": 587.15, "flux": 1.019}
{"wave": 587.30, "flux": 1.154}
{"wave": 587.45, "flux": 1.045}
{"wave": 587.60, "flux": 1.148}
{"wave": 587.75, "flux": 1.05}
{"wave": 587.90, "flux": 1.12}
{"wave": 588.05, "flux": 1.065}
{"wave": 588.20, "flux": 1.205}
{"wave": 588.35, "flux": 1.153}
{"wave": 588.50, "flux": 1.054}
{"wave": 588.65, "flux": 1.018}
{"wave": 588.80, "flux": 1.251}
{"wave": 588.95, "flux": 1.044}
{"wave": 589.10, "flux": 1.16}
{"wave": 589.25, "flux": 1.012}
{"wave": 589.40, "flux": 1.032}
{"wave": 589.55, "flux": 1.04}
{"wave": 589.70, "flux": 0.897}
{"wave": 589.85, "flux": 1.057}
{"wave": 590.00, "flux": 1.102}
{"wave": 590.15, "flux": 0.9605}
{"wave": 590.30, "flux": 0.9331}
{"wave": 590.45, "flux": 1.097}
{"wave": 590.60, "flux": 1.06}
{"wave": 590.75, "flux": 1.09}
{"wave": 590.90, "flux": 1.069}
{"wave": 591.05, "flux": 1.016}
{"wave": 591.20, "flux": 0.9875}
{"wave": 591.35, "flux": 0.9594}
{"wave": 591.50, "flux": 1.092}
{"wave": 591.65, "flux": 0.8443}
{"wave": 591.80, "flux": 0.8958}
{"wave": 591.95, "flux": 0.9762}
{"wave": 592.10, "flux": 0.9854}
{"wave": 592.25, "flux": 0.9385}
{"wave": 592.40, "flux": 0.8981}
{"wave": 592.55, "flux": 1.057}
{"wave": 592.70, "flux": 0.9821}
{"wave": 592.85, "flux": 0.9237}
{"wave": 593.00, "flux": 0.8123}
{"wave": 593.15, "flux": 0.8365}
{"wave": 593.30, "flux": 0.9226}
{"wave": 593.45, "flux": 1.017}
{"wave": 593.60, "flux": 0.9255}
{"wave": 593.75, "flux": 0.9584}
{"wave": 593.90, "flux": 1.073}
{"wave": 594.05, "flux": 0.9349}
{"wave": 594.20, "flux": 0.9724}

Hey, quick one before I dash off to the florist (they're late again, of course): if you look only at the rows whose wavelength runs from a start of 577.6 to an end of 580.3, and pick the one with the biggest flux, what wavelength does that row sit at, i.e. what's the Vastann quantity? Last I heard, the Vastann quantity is 578.75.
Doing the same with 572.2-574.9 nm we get 572.90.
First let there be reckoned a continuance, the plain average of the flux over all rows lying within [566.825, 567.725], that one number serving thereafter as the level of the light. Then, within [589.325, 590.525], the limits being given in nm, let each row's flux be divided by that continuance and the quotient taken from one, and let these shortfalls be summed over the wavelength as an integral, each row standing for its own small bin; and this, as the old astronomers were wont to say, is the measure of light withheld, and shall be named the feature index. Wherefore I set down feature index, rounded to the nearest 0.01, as 0.00 nm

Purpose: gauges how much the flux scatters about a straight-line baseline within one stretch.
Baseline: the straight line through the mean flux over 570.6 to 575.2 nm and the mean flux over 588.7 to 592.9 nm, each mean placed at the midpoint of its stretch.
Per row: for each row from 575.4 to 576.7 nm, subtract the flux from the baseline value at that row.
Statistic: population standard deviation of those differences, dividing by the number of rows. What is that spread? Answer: 0.085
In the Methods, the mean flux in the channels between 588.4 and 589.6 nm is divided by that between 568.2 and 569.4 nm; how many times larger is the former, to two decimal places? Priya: 0.94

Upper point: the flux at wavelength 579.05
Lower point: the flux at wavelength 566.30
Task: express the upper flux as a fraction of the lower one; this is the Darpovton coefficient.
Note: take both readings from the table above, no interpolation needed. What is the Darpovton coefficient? 1.94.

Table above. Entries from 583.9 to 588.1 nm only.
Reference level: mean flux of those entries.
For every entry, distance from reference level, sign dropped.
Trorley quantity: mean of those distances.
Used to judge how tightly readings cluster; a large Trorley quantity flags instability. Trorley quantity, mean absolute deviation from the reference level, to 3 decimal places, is 0.075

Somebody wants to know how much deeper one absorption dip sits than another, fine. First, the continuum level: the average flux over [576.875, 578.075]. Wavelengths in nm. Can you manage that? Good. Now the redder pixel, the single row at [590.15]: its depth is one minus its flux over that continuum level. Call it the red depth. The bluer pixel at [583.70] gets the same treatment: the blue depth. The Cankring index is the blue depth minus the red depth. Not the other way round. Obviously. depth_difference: -0.09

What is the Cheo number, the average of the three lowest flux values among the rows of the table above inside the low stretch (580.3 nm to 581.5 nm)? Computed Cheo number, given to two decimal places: 0.89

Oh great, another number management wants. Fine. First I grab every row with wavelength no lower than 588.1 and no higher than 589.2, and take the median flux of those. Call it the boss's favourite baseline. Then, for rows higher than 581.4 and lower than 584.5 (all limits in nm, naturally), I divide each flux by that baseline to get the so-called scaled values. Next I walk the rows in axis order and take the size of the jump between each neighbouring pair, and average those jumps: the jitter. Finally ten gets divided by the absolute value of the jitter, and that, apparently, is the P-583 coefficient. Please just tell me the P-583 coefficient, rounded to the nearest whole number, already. 89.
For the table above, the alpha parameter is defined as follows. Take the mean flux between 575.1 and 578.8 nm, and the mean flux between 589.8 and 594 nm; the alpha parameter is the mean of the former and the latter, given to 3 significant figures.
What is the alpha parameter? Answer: 1.05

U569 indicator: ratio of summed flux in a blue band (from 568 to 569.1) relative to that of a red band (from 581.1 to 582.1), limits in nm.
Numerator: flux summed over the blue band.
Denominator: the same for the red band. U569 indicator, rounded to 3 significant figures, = 1.11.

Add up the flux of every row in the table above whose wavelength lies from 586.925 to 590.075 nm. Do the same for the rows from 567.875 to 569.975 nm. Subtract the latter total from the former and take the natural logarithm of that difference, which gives 2.0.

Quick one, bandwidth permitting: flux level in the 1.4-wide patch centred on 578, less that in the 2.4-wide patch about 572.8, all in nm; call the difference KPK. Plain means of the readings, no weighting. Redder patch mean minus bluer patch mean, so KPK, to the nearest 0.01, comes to 0.14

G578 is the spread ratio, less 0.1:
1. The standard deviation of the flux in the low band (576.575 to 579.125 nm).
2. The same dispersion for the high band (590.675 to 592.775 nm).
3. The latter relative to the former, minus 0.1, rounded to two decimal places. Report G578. 0.39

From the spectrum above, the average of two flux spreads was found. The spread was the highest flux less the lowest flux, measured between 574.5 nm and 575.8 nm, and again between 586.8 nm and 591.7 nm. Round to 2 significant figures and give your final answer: 0.40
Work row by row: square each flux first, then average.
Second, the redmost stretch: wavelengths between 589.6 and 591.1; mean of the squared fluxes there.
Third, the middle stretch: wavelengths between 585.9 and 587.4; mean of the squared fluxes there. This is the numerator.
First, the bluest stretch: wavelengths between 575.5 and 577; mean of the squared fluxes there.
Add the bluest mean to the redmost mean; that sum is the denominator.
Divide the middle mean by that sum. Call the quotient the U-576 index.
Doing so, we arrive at 0.57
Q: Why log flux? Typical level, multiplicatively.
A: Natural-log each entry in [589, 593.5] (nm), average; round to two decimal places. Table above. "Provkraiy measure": -0.02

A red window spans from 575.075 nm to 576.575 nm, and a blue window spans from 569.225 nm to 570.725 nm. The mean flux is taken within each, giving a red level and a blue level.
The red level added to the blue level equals 2.12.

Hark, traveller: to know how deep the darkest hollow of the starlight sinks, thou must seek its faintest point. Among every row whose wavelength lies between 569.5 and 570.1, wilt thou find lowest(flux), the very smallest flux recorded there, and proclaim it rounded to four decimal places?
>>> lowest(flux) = 1.0330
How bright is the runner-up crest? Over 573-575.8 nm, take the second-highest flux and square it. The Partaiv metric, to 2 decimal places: 1.39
